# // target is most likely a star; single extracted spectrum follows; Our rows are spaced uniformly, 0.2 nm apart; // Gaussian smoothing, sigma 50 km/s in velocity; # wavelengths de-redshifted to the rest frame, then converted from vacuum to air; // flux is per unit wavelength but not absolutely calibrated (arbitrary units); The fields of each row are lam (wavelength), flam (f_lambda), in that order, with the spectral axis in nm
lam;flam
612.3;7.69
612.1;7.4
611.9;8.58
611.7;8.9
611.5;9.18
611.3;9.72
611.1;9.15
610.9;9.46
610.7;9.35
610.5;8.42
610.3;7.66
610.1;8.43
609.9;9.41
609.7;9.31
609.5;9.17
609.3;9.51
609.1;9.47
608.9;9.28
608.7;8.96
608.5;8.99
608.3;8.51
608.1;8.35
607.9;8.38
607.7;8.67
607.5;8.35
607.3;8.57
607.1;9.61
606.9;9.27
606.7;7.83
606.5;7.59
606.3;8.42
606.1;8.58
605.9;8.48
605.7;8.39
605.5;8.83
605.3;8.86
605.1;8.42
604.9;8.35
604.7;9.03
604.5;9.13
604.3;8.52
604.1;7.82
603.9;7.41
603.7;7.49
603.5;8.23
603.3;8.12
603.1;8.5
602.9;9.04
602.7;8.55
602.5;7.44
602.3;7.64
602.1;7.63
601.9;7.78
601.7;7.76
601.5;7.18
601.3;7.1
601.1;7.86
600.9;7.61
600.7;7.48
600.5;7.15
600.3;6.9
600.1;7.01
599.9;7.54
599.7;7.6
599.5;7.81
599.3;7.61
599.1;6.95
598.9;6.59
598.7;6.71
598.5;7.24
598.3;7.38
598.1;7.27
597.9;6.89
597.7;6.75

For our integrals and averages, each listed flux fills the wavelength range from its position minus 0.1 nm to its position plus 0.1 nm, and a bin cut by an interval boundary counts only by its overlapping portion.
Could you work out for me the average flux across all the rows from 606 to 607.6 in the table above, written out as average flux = 8.5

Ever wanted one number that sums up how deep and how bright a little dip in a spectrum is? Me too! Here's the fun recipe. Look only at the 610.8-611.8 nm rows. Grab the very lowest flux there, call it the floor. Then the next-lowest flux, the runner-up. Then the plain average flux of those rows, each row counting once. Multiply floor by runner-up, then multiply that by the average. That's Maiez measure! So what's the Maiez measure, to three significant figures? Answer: 756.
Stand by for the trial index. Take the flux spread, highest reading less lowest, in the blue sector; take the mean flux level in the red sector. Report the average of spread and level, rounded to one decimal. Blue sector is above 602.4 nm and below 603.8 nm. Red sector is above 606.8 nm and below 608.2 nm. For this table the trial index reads 5.2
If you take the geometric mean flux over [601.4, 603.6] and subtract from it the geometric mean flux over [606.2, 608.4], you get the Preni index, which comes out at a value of -0.5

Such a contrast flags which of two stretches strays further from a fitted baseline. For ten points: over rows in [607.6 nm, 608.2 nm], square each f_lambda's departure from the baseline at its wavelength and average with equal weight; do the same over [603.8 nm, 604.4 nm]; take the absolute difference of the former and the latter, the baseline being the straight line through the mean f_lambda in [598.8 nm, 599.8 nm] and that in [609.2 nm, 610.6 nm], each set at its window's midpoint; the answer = 0.16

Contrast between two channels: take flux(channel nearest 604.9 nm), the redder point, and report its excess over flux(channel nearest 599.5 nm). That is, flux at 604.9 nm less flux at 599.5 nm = 0.54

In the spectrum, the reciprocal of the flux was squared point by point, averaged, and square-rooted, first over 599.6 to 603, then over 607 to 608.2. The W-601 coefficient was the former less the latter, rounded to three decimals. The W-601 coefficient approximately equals 0.016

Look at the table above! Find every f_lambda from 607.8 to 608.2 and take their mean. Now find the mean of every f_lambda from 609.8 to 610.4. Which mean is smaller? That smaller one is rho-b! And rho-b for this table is 8.4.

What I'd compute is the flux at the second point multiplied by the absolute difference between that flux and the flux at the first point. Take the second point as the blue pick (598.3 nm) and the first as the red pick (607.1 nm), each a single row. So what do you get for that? 16.5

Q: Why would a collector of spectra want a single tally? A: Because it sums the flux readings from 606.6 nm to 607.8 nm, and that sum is 52.3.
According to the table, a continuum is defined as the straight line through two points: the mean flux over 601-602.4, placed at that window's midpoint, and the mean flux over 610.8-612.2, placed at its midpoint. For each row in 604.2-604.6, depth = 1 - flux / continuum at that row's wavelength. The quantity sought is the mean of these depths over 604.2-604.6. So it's -0.11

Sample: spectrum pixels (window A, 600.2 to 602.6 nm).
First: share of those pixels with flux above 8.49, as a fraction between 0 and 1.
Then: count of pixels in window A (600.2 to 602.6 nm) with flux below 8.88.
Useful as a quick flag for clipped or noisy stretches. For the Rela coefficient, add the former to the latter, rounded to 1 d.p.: 12.0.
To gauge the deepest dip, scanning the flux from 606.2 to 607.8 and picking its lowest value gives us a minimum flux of 7.59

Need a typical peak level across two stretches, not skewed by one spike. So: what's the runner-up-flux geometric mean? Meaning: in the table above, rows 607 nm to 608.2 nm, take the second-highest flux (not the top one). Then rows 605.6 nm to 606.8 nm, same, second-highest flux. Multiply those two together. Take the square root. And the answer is 8.57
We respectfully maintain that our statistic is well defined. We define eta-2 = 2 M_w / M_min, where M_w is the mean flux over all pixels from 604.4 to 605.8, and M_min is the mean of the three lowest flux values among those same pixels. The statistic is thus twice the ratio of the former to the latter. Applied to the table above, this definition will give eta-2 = 2.08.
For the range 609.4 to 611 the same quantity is 2.18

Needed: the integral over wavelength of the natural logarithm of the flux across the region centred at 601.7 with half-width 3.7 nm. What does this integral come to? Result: 15.1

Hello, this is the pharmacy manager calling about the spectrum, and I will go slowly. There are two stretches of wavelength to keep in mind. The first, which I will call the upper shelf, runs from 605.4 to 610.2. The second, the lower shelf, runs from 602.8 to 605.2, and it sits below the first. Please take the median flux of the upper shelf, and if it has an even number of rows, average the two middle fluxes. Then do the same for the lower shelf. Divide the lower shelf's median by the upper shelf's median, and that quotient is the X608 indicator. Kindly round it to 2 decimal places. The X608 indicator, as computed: 0.97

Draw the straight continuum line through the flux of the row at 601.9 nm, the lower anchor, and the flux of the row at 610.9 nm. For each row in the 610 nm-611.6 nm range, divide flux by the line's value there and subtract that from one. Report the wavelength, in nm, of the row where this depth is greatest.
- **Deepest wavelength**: 610.3 nm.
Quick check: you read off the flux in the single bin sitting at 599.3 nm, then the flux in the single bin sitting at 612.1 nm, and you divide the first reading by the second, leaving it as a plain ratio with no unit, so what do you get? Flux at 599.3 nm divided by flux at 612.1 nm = 1.03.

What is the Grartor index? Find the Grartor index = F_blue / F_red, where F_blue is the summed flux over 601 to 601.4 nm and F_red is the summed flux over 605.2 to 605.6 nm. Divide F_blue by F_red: 0.85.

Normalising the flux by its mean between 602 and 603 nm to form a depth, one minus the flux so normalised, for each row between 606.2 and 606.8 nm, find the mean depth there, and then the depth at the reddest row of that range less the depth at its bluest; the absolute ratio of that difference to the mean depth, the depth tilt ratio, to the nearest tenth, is 5.2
